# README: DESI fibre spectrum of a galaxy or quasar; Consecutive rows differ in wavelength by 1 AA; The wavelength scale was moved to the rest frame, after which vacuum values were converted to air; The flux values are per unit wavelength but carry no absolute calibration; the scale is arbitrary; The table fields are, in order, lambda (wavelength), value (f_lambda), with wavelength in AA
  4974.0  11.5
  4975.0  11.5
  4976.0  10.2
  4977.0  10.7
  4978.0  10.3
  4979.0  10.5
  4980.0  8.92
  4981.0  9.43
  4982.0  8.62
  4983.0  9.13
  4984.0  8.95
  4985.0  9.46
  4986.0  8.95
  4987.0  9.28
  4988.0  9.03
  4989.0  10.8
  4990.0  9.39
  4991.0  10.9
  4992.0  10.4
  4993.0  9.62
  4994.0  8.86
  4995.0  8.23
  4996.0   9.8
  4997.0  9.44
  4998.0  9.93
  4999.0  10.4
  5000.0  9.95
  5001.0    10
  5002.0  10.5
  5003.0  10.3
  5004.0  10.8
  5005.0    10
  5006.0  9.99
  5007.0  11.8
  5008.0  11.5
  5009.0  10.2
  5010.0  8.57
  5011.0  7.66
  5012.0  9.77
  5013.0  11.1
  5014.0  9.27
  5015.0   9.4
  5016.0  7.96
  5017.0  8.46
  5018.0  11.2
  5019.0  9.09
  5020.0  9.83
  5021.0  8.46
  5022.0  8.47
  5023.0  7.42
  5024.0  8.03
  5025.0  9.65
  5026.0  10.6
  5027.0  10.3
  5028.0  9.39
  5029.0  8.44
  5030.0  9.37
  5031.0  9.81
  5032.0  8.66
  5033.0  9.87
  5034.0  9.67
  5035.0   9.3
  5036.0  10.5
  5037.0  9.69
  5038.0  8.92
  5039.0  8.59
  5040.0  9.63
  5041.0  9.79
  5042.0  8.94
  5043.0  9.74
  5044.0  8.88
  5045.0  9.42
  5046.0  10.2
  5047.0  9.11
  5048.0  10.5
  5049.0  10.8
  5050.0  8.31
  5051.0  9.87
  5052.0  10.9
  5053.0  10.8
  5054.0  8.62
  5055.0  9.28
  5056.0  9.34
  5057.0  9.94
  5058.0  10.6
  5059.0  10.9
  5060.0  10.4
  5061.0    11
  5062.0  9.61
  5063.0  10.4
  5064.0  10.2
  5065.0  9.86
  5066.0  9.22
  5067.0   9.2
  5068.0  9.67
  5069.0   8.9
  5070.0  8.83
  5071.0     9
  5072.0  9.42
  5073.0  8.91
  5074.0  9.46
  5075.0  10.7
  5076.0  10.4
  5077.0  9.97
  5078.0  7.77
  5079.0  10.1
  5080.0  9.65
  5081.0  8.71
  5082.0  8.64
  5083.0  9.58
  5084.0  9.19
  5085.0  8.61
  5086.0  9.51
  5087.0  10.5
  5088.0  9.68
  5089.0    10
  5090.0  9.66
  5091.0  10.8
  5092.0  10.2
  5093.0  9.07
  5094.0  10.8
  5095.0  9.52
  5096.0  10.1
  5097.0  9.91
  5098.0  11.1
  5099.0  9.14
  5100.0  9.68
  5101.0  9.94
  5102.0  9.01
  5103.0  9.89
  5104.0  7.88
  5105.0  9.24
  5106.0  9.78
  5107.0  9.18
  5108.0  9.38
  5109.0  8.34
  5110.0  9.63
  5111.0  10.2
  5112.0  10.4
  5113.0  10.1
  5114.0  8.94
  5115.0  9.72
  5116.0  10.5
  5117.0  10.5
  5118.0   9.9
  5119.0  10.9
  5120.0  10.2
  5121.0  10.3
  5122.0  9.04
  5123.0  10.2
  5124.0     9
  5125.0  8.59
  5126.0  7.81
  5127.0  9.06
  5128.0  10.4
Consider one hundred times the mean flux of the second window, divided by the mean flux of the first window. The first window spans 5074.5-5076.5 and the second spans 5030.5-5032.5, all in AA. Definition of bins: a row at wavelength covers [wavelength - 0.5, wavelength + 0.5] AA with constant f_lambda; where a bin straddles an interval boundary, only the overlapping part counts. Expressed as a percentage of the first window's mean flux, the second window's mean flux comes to 88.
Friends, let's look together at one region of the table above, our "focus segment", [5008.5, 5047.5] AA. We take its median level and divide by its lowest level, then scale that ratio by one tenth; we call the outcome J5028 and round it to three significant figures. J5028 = 0.127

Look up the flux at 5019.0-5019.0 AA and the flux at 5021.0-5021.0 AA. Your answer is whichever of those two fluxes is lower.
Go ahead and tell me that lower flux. 8.5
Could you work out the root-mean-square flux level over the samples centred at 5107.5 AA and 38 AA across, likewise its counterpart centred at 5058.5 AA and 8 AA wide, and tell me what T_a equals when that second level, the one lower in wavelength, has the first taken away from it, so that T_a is 0.42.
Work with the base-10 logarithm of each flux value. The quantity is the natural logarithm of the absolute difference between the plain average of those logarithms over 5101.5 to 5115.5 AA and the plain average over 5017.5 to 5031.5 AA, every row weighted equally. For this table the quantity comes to -5.0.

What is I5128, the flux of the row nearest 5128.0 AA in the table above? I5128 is 10.4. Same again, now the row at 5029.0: 8.44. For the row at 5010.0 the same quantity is 8.57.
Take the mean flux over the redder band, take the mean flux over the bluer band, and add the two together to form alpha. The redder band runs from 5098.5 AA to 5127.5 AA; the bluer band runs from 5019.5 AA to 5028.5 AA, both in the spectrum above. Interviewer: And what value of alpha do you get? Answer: 18.7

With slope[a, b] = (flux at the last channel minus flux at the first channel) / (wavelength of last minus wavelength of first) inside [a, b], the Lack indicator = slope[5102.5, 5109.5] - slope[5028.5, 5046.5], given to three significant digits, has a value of -0.362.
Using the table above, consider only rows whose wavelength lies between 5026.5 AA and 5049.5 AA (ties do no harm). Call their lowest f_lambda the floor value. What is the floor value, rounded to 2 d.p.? 8.44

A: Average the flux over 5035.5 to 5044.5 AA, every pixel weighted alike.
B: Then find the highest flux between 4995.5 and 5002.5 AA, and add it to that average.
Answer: 19.9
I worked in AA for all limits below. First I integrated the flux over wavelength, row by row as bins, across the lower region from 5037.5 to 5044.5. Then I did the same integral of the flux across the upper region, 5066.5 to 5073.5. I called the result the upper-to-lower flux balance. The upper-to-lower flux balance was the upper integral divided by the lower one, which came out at 0.99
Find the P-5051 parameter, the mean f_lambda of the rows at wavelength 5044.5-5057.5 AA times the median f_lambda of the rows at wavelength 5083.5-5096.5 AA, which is 94.6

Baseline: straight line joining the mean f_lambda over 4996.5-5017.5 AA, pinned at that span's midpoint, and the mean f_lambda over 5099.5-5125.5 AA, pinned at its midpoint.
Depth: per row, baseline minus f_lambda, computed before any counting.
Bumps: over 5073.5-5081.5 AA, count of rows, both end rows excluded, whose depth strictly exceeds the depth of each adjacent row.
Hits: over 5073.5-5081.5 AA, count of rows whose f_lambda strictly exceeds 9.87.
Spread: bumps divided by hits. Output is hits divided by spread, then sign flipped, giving -16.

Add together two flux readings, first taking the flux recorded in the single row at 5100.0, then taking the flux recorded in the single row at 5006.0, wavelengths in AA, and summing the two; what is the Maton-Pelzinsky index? 19.7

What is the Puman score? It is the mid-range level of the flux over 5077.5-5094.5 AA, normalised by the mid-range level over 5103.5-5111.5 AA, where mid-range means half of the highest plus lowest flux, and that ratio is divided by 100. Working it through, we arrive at 0.0103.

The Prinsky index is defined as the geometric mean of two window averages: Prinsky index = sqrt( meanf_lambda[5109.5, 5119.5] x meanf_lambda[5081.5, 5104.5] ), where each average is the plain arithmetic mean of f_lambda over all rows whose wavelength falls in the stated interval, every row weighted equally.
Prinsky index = 9.9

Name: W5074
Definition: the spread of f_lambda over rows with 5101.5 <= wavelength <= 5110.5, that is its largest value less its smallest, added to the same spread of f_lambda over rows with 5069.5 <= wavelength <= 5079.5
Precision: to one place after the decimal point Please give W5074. 4.9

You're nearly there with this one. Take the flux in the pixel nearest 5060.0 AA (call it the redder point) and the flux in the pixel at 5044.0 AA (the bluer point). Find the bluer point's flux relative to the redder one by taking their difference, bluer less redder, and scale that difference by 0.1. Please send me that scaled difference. -0.152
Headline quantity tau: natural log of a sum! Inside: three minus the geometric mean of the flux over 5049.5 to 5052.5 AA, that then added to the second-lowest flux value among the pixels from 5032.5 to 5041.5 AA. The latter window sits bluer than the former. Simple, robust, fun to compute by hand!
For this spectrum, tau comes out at 0.8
